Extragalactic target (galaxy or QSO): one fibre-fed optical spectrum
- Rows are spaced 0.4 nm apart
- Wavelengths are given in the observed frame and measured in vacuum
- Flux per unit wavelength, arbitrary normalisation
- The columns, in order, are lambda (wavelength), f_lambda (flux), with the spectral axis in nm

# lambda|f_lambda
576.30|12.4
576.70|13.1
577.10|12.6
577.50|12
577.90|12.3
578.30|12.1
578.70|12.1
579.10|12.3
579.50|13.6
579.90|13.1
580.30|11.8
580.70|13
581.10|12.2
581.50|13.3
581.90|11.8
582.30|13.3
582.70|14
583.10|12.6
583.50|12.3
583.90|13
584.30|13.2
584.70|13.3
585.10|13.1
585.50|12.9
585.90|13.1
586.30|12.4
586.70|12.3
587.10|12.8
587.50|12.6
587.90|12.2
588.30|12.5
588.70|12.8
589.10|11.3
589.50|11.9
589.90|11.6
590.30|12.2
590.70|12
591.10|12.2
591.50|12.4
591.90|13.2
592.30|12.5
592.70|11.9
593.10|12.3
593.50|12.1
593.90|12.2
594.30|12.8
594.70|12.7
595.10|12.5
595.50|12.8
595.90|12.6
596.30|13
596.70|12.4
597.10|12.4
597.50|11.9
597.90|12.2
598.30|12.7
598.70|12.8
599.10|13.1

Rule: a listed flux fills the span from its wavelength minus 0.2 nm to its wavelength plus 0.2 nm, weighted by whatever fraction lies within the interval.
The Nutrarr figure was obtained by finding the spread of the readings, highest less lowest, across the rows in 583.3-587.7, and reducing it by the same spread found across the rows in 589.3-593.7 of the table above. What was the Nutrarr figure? -0.6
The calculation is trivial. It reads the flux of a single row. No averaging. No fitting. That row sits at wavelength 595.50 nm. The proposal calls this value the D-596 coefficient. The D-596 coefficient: 12.8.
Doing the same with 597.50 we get 11.9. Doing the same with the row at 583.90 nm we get 13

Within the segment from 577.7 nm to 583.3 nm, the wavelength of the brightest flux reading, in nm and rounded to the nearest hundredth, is 582.70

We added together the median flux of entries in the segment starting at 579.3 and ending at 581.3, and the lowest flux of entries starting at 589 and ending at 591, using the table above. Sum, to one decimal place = 24.3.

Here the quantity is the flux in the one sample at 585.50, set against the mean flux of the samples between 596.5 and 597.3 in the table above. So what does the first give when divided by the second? 1.040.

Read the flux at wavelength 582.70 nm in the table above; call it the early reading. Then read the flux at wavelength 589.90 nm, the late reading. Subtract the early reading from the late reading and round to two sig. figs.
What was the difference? -2.4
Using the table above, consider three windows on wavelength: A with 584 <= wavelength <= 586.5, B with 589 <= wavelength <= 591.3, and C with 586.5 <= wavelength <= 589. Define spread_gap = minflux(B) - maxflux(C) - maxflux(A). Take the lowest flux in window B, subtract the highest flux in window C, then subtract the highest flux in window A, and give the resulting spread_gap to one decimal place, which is -14.8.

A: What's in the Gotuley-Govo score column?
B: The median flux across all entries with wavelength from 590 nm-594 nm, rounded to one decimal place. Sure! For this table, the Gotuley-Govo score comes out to 12.2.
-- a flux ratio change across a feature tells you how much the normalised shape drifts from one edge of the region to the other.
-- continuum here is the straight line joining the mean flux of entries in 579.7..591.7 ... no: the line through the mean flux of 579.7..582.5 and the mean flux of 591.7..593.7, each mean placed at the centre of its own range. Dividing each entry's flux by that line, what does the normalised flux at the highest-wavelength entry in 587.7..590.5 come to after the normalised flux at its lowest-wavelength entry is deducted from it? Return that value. 0.00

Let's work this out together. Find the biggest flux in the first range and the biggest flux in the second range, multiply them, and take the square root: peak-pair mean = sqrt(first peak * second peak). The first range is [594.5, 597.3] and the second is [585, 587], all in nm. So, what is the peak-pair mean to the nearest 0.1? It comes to 13.0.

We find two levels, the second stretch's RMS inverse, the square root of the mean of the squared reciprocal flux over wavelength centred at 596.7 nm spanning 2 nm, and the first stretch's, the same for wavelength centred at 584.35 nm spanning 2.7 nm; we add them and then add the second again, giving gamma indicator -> 0.238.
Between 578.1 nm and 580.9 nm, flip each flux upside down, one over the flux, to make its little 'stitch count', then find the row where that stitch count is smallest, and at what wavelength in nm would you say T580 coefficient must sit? 579.50 nm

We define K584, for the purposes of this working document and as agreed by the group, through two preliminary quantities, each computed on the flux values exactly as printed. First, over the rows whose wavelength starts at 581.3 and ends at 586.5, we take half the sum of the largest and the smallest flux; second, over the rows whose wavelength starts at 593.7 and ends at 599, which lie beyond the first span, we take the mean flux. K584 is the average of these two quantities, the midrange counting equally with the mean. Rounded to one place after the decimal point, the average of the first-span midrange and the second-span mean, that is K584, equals 12.7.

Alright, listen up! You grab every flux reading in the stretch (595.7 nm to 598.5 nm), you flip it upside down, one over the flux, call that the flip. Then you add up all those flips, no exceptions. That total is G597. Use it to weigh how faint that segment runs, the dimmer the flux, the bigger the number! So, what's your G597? 0.56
